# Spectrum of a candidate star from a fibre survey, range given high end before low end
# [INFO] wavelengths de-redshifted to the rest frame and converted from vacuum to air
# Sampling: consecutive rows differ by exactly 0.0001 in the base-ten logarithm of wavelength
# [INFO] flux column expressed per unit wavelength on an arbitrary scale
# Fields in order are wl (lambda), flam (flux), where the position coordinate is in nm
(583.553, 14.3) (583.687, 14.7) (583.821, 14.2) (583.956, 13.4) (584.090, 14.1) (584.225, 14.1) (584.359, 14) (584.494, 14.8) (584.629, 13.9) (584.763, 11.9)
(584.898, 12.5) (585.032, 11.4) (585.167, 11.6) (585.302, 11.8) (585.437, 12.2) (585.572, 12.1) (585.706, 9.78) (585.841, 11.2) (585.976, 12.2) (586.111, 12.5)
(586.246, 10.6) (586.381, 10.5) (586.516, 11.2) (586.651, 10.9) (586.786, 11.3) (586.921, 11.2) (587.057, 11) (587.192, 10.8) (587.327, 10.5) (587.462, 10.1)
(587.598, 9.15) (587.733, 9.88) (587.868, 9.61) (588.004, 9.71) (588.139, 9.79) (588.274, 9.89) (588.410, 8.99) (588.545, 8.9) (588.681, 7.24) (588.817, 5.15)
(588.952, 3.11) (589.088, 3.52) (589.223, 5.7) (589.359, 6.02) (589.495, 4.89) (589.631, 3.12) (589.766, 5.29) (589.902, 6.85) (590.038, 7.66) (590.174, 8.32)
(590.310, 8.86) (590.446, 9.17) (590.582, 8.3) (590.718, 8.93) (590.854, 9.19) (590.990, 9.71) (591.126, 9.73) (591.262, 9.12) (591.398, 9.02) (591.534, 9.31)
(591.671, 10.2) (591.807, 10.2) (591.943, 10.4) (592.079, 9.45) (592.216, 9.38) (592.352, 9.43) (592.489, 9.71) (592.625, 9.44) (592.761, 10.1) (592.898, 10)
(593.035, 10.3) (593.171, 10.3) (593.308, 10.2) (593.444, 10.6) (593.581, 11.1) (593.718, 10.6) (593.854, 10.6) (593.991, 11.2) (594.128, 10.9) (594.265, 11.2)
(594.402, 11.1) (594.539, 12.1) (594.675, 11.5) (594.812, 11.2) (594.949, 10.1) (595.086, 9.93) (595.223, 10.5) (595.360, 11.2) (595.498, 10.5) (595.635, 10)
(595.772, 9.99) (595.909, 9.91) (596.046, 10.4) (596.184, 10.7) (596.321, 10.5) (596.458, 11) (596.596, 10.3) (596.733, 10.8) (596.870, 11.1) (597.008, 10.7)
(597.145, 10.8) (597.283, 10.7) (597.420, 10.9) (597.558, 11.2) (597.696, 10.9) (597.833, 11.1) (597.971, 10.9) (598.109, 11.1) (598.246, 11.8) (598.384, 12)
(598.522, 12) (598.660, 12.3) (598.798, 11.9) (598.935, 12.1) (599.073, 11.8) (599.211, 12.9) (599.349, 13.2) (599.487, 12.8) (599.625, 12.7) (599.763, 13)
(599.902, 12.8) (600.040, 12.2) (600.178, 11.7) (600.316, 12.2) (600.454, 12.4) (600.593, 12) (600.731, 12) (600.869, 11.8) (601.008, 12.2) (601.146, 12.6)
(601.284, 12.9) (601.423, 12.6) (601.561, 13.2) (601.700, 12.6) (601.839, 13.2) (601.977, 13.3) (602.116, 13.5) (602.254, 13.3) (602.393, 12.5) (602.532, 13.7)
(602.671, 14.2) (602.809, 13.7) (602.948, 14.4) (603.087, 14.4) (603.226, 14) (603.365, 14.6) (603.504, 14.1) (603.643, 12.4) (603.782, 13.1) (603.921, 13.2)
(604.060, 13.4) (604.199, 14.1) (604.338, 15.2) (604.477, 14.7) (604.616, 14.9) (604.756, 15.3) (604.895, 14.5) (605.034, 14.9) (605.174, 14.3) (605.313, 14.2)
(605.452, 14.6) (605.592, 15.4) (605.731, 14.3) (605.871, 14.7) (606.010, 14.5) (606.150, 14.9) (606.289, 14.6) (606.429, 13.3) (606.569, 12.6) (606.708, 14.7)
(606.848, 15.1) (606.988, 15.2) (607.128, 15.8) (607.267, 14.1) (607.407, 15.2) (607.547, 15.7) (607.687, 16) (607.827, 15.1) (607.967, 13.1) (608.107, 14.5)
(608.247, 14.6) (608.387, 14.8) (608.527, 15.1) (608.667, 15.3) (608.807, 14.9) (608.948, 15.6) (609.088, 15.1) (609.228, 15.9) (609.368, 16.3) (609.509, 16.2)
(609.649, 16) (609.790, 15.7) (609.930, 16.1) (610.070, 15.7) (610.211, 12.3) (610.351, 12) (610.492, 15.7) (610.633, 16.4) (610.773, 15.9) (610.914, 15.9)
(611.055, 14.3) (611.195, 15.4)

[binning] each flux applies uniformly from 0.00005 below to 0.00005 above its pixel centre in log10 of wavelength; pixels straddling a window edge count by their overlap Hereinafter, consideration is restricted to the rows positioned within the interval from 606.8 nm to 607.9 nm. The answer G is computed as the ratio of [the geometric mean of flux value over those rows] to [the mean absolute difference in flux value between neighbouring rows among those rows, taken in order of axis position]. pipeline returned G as 21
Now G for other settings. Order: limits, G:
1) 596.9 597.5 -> 81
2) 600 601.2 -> 37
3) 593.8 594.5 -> 34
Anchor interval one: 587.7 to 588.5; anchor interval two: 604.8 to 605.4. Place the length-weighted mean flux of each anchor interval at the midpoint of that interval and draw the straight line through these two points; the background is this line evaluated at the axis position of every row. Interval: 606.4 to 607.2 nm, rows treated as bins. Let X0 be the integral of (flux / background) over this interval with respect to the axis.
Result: 0.77 nm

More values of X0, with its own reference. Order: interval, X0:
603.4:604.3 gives 0.86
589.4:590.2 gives 0.47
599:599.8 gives 0.79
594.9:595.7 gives 0.71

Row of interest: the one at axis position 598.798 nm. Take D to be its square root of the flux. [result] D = 3.45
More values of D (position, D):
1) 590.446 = 3.03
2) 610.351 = 3.46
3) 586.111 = 3.54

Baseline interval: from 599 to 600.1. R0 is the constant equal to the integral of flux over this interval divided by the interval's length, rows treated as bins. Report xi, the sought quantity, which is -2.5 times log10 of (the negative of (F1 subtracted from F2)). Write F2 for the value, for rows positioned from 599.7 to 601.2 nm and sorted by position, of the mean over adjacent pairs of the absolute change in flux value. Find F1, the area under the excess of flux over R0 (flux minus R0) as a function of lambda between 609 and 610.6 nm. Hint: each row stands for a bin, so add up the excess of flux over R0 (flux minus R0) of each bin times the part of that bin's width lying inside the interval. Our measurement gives -1.43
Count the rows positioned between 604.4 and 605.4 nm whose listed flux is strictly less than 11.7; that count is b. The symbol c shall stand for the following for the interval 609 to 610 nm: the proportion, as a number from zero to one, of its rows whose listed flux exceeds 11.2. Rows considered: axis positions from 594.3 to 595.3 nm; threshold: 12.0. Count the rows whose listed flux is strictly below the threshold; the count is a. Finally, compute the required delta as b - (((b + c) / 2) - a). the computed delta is 5.5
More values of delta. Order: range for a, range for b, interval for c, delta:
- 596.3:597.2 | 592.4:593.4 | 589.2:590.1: 10.5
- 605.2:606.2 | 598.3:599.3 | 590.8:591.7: 0.0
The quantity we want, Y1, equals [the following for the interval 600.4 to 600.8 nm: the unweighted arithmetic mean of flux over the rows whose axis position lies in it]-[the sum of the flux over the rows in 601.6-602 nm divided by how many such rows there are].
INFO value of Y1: -0.9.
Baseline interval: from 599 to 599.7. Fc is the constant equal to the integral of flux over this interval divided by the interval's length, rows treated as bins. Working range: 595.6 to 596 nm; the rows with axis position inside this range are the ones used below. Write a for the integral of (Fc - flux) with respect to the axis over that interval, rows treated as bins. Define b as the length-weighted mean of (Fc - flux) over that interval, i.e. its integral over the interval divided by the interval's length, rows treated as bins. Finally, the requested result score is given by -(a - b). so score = 1.6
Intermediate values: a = 1.1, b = 2.7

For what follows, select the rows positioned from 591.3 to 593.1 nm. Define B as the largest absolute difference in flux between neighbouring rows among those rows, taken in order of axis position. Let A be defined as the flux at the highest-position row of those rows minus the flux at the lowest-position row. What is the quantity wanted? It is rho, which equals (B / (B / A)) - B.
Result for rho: 0.33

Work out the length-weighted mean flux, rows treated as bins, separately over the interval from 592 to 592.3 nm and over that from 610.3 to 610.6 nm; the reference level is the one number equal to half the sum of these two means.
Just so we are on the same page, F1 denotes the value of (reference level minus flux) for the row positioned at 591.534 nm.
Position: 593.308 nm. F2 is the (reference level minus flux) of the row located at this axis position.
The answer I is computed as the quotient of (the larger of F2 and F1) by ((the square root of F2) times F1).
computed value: 0.8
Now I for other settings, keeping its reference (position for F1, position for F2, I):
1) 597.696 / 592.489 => 1.5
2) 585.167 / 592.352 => 6.2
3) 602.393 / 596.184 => -1.7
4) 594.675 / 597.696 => 2.8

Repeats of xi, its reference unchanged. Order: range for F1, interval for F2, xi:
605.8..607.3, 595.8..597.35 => -0.95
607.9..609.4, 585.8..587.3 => -1.18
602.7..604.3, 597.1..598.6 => -0.49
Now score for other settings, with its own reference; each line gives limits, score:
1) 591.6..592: 1.5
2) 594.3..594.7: 0.7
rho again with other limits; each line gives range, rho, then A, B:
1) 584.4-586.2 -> -4.62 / -2.3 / 2.32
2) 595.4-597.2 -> -0.40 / 0.3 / 0.70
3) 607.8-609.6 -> -0.90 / 1.1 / 2.00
